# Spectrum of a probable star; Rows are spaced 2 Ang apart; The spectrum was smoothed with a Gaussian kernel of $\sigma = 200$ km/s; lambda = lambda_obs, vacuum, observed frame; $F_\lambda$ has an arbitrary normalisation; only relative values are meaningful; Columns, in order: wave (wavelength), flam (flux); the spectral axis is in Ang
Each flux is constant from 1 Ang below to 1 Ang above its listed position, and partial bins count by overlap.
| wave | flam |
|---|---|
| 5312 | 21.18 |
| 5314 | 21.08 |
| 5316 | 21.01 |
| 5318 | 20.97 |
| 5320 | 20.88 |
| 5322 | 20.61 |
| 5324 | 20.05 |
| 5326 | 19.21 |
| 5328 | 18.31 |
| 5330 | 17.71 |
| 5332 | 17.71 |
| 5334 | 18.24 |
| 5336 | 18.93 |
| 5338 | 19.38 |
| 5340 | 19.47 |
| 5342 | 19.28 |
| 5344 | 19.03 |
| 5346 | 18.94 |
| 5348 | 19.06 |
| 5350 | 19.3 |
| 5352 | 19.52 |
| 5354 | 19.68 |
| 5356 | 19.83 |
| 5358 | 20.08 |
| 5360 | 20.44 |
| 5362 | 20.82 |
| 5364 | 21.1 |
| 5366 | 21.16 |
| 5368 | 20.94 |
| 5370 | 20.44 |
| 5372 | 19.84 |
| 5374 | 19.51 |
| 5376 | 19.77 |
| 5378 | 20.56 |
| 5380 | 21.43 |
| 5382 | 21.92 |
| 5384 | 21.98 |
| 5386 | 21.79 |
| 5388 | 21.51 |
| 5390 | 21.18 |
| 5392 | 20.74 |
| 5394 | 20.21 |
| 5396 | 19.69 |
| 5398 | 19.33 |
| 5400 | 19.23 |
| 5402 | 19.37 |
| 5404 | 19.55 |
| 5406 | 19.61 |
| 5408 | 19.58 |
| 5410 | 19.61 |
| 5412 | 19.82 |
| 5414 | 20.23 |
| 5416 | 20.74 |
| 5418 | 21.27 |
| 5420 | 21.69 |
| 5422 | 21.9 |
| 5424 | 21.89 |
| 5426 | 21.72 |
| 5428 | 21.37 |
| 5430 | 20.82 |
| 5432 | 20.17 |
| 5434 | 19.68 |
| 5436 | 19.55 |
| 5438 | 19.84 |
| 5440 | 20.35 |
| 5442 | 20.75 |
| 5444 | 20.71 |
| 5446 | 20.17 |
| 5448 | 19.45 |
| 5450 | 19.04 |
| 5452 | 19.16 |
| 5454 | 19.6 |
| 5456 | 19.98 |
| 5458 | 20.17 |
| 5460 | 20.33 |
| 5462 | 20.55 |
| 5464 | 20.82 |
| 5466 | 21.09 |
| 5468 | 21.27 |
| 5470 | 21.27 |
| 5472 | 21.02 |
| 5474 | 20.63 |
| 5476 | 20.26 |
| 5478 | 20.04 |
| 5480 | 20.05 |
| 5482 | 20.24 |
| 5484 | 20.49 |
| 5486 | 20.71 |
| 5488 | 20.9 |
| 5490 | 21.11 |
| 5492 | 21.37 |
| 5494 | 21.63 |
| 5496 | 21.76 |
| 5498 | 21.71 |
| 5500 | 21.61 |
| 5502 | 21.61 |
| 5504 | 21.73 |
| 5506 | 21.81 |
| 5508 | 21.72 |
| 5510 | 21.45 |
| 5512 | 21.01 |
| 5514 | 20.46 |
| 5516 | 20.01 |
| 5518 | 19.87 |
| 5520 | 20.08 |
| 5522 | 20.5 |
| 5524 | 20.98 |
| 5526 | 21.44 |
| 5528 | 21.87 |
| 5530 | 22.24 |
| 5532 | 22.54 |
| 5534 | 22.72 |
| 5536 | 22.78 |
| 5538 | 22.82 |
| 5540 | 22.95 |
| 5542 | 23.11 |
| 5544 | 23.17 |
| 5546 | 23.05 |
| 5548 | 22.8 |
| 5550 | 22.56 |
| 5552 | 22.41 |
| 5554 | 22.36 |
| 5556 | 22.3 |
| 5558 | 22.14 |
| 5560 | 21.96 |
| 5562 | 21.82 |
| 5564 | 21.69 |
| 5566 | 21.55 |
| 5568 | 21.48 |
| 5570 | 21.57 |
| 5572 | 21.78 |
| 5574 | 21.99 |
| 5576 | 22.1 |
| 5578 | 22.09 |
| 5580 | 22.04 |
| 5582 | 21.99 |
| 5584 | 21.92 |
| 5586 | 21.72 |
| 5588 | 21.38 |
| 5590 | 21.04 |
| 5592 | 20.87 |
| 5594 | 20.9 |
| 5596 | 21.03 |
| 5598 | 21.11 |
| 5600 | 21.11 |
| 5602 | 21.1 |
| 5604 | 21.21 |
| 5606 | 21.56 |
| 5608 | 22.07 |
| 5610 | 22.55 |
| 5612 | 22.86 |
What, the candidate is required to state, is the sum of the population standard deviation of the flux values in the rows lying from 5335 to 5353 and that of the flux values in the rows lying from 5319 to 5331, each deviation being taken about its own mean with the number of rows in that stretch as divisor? 1.4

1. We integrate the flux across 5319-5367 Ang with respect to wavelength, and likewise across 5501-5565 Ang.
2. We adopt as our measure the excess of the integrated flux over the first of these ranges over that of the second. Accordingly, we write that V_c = -462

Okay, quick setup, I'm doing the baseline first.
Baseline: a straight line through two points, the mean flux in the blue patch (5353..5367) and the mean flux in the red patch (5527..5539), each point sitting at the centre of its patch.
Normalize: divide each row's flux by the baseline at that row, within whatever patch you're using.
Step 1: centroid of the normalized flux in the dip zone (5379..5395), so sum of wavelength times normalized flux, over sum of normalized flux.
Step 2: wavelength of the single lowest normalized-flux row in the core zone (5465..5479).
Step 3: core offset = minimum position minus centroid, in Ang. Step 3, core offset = 91.1 Ang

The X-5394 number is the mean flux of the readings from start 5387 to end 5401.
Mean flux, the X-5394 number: 20.3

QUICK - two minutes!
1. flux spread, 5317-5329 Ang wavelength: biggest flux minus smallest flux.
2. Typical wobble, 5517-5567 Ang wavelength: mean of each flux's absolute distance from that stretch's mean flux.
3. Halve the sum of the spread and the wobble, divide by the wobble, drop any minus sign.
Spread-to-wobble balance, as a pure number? 2.4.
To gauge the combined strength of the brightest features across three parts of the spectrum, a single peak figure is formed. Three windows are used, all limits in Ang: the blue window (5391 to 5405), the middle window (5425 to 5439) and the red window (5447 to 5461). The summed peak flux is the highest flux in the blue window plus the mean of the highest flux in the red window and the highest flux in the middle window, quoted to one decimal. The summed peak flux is 41.8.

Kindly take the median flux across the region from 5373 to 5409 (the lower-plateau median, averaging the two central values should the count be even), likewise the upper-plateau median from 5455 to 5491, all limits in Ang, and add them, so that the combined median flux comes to 40.6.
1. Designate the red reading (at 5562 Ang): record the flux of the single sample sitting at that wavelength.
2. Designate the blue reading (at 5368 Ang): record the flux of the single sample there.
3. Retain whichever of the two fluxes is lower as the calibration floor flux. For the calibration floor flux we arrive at 20.9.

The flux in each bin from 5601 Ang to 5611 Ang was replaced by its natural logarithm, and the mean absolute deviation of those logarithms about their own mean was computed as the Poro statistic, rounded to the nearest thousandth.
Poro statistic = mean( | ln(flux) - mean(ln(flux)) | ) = 0.022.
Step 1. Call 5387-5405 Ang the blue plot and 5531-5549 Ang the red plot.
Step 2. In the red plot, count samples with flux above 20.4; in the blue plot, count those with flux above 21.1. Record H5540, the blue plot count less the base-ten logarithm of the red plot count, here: 1.0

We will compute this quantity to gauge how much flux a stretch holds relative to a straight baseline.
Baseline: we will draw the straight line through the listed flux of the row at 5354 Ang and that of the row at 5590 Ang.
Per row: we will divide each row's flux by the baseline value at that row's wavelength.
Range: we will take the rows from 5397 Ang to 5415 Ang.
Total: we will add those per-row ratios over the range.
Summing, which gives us 8.8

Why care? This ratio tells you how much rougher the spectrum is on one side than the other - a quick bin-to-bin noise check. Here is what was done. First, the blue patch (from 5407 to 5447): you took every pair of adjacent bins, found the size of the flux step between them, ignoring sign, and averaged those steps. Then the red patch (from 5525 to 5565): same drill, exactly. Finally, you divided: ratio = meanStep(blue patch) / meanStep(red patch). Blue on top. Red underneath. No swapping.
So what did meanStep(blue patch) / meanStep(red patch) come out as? 2.01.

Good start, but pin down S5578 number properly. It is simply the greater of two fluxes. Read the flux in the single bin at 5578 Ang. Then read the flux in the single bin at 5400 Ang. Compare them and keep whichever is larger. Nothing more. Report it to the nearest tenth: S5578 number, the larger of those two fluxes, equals 22.1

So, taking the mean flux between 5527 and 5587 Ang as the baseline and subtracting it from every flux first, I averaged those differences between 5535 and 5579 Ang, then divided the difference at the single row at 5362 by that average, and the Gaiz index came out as -32.6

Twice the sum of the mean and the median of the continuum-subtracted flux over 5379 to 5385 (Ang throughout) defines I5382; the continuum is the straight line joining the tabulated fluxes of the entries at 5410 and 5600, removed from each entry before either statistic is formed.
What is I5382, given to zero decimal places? 10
